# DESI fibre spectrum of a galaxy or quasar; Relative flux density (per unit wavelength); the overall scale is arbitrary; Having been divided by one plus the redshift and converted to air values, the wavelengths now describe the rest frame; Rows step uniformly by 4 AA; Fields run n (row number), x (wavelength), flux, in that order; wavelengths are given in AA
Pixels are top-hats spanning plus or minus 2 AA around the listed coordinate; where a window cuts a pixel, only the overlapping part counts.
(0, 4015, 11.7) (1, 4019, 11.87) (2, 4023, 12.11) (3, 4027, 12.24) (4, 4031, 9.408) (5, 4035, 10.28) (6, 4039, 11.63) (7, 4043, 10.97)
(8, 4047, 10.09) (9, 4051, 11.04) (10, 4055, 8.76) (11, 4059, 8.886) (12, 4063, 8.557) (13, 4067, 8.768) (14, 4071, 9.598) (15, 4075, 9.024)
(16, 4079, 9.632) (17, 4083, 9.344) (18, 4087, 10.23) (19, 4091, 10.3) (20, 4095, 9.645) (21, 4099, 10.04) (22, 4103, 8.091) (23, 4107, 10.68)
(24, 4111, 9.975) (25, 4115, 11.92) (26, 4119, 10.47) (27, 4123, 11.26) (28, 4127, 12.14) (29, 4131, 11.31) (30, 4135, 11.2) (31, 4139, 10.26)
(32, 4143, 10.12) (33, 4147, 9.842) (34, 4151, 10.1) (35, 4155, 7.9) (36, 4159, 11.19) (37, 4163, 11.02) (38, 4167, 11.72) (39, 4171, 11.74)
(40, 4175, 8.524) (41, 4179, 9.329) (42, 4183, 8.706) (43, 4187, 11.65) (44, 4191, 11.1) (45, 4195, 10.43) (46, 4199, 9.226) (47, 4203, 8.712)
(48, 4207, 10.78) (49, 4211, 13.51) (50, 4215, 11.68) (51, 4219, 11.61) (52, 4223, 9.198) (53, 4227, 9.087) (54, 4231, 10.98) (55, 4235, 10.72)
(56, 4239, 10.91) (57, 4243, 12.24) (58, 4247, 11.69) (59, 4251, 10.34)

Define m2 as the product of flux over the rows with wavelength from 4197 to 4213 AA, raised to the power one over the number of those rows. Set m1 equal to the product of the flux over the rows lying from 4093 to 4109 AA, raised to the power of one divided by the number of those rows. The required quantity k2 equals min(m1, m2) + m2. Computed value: 20.0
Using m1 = 9.6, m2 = 10.4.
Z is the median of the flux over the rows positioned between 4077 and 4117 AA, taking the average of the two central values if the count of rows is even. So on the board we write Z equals 10.0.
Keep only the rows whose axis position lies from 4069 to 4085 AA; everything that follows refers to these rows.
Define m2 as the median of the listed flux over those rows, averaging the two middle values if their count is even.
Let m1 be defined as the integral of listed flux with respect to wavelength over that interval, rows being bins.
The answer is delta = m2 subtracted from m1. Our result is 141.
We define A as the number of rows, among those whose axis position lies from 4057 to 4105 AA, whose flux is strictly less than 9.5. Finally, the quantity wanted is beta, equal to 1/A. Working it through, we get 0.17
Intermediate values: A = 6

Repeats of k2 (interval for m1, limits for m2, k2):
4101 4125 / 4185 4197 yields 21.4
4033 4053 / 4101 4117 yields 20.1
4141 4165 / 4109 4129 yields 21.1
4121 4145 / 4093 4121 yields 20.1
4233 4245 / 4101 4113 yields 19.0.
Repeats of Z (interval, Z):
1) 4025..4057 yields 10.6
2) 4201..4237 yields 10.8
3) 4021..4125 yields 10.1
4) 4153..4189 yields 11.0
